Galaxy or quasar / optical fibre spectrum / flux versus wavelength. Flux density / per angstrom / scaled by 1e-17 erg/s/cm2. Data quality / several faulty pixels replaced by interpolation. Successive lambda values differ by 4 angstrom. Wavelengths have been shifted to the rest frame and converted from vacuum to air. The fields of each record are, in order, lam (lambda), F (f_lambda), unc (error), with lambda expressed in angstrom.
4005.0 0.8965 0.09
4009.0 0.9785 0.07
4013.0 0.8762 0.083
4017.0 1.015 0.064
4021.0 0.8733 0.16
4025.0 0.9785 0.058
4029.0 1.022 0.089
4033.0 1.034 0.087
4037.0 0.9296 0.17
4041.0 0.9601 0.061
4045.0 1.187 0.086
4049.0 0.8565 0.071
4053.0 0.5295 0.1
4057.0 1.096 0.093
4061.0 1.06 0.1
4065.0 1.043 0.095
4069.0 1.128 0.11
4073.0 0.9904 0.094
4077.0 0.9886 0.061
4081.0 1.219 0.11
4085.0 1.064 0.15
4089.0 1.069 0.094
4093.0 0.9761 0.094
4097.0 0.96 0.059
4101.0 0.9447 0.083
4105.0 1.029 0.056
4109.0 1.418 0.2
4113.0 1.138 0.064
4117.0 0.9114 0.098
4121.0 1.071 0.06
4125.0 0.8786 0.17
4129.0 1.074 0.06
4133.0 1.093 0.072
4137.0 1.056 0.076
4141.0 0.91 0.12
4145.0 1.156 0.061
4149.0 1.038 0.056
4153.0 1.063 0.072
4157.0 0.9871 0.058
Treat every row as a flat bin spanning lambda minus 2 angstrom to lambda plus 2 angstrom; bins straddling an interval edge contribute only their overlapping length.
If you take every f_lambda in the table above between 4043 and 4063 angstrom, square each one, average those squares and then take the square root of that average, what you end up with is 0.97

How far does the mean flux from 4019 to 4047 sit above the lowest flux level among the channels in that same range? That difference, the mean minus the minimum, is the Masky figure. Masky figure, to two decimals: 0.12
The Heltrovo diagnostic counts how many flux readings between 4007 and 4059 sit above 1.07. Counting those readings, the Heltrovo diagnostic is 2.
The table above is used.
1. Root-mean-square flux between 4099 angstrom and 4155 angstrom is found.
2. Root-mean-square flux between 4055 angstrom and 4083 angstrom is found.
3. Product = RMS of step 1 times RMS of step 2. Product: 1.15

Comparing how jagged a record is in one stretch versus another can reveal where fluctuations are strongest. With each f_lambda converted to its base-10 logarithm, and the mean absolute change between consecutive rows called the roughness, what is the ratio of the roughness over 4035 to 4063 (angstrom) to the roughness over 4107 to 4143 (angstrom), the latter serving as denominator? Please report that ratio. 2.01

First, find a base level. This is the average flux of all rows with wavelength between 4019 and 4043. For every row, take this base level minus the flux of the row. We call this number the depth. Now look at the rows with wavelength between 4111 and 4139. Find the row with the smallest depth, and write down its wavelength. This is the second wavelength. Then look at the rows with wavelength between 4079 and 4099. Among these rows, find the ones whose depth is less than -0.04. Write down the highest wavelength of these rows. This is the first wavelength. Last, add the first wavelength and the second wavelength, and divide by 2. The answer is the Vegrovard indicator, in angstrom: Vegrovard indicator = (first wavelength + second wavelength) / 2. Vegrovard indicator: 4101 angstrom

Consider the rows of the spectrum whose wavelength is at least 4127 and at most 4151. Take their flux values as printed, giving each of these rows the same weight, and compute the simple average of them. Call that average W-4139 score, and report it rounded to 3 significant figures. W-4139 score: 1.05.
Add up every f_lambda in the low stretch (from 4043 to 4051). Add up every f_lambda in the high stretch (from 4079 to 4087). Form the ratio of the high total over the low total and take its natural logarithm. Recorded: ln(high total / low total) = 0.111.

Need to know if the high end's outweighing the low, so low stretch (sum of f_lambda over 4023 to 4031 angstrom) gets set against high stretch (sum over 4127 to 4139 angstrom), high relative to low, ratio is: 1.6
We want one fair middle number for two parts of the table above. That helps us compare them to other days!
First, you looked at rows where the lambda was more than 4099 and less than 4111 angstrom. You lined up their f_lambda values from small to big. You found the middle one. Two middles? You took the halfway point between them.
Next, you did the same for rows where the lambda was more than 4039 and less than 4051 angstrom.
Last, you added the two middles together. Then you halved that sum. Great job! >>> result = 0.99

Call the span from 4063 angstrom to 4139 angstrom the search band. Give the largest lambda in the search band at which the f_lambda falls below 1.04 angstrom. 4125.0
